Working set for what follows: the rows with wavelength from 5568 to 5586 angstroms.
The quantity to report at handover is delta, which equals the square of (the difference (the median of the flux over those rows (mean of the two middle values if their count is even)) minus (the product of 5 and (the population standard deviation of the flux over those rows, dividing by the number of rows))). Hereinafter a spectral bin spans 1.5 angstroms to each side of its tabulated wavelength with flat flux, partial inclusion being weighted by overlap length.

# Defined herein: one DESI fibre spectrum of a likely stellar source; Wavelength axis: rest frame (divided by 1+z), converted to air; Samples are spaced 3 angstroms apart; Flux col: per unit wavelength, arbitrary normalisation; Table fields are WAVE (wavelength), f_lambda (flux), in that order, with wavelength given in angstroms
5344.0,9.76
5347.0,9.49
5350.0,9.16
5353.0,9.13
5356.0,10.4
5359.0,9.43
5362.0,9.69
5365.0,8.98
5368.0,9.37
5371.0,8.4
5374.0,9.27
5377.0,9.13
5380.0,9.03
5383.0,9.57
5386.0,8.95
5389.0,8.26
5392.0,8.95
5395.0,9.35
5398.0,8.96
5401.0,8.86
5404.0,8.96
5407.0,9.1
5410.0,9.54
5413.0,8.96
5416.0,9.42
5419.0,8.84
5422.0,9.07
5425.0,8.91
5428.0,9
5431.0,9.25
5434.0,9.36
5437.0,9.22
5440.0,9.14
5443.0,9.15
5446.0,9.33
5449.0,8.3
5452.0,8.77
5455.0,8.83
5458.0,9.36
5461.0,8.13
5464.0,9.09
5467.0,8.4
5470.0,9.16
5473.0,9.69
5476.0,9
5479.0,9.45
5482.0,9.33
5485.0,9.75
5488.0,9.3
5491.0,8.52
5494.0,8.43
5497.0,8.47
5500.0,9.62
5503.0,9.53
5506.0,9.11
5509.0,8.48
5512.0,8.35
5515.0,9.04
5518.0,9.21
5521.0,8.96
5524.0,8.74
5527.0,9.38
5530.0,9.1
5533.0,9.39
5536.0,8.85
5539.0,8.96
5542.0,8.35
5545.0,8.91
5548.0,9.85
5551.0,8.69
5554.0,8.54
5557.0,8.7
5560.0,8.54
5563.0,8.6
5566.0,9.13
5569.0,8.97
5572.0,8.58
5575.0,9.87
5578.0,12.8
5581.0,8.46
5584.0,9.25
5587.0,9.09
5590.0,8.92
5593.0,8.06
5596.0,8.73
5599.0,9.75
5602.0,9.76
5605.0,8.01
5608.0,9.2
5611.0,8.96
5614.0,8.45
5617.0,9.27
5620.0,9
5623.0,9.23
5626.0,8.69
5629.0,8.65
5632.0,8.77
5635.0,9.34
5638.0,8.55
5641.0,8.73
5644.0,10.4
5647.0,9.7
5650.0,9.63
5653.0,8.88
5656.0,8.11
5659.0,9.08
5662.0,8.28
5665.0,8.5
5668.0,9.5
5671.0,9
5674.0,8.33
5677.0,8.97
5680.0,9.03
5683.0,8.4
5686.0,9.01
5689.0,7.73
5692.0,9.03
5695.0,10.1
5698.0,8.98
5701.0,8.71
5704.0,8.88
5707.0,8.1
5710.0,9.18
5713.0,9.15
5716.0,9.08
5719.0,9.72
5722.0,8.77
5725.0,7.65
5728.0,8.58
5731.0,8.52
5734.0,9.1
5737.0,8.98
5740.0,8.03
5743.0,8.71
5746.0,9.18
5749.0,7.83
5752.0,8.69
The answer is 3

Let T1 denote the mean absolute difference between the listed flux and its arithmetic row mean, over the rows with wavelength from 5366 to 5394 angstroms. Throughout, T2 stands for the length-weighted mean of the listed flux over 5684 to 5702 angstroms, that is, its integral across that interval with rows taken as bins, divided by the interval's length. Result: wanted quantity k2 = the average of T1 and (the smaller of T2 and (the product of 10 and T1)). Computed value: 1.7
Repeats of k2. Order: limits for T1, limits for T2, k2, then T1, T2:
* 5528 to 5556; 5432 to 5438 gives 1.8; 0.3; 9.29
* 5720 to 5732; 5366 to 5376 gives 2.0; 0.4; 9.02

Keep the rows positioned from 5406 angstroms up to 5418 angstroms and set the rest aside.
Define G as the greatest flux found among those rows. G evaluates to 9.54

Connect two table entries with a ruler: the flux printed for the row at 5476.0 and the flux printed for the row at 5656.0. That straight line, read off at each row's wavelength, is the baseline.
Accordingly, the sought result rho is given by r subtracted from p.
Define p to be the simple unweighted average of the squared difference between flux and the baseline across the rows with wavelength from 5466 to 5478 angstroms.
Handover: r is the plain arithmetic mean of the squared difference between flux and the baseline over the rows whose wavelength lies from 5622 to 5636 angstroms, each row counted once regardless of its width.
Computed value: -0.3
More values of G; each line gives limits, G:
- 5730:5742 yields 9.1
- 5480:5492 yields 9.75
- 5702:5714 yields 9.18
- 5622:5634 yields 9.23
